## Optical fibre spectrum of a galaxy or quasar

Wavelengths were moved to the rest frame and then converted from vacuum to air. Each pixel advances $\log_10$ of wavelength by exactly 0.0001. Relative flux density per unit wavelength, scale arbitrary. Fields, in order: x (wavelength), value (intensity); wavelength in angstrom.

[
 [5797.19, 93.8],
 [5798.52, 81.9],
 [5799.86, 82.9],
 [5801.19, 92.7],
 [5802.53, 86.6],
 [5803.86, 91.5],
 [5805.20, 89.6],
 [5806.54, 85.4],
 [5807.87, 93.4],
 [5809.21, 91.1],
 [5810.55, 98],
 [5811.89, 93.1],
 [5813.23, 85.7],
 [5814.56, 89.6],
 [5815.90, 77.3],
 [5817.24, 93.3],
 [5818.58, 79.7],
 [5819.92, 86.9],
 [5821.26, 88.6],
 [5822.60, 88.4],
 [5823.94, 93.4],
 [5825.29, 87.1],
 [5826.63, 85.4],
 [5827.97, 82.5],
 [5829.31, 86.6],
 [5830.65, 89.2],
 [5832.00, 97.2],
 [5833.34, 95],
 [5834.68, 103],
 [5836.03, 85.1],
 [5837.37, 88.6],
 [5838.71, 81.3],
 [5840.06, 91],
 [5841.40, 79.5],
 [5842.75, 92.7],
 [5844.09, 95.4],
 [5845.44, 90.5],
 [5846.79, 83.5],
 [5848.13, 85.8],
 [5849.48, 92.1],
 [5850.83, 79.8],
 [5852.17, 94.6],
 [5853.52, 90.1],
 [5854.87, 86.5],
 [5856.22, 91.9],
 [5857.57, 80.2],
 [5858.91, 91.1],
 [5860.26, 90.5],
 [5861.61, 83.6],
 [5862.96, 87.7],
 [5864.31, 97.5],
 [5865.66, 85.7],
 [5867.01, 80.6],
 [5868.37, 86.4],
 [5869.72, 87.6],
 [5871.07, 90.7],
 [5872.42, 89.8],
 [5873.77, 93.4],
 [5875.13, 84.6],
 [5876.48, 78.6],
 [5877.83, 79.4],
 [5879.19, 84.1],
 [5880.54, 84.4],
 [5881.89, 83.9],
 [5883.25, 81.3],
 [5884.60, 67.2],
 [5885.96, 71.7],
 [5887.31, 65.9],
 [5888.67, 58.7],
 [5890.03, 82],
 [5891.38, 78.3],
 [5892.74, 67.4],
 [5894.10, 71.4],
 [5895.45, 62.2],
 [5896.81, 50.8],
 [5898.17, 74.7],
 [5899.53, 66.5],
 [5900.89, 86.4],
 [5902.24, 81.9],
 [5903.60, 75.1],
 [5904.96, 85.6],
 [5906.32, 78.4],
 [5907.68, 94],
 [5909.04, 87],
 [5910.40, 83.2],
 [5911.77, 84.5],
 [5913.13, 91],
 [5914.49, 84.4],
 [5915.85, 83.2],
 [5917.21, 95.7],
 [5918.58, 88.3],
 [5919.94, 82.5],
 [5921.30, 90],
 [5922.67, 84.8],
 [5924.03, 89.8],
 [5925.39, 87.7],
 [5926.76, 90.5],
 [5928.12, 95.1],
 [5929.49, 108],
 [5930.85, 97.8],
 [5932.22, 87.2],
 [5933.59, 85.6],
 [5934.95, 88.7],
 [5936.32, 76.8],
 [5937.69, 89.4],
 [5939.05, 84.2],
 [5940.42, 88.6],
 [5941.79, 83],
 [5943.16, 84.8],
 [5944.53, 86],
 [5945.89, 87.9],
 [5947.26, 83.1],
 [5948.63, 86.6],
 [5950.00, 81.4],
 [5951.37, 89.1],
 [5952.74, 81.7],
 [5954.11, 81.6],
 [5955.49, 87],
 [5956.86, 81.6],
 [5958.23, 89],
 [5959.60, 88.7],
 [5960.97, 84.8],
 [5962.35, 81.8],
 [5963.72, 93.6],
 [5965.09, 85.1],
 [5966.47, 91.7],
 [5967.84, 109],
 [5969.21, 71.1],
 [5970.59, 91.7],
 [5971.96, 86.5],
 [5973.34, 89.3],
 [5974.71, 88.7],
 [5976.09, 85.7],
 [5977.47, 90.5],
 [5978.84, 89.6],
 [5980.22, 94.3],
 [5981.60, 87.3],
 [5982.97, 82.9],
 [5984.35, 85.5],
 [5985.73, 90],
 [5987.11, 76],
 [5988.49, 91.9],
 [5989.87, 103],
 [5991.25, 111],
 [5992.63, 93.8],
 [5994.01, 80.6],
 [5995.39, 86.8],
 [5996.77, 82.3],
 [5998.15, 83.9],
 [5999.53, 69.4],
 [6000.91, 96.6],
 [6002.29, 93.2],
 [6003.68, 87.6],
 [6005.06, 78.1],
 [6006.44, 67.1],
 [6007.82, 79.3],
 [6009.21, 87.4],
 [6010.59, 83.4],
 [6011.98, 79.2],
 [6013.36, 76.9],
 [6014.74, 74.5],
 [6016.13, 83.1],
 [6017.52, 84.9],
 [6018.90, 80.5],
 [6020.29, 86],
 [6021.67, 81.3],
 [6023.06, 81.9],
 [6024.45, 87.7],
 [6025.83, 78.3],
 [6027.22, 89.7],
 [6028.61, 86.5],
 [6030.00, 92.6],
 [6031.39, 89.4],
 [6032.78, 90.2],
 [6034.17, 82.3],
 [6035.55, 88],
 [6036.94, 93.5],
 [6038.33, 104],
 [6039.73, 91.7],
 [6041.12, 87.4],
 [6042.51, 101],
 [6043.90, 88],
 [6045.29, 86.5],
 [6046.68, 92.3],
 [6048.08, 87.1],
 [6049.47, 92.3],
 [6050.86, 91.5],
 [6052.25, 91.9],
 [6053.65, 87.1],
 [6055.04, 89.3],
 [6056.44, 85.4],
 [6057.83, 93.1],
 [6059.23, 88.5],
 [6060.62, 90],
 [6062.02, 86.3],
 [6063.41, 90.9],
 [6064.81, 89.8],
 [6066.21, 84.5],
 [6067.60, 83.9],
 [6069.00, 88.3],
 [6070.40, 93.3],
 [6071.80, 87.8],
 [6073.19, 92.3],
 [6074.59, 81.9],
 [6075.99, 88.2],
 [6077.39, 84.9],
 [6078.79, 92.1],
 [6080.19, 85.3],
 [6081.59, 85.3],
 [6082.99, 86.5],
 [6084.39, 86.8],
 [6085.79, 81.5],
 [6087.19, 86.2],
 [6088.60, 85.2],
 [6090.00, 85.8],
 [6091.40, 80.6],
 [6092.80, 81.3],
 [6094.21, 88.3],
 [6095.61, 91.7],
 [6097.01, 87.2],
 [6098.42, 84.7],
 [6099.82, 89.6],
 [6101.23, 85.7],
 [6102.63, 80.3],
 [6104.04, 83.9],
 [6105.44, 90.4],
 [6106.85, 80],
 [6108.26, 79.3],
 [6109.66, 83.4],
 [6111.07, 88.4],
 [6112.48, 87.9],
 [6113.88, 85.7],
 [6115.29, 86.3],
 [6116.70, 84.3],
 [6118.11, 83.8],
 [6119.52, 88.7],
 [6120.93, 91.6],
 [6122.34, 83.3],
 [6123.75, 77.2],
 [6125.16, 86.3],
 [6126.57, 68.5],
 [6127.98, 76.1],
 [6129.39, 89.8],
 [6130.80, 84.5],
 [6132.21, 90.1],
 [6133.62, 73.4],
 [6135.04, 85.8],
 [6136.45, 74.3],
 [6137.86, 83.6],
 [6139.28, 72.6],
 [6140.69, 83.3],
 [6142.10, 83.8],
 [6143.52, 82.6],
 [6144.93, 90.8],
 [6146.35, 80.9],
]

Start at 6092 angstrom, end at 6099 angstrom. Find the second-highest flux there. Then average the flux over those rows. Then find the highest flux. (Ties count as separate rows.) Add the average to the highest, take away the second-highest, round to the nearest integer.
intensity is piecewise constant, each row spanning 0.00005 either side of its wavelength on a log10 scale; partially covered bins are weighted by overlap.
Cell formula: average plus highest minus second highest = 90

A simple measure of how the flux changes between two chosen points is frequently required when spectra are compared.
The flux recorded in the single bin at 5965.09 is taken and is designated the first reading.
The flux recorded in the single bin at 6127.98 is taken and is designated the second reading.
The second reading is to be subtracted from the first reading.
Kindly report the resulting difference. 9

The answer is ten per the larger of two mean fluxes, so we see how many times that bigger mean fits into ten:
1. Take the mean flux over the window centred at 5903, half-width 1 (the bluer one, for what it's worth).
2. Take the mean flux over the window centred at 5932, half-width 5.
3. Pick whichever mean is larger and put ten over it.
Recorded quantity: 0.110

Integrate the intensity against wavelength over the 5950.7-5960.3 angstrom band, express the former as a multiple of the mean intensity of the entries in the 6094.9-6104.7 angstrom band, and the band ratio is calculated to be 9.53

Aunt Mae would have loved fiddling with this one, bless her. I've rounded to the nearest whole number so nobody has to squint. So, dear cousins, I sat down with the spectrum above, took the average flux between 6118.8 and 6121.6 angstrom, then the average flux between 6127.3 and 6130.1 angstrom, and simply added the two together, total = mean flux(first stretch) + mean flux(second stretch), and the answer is 173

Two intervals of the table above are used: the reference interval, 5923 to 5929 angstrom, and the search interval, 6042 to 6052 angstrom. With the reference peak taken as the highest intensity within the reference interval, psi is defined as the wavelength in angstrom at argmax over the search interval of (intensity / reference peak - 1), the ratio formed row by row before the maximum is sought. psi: 6042.51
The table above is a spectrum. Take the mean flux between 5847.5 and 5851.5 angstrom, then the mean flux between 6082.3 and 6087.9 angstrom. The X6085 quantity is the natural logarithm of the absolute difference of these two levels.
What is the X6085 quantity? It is -0.4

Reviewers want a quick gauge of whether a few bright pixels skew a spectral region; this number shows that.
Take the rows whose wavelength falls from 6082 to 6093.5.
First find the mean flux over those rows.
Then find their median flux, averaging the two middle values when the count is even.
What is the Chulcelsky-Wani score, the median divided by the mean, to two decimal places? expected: 1.01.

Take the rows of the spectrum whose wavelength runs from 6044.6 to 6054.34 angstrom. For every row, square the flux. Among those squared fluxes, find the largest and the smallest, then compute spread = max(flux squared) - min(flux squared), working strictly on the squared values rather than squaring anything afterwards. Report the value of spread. 1037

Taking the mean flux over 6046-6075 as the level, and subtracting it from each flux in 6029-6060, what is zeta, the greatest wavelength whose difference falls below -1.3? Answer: 6056.44 angstrom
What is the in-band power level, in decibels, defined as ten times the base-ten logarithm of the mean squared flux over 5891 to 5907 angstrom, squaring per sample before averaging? 37.4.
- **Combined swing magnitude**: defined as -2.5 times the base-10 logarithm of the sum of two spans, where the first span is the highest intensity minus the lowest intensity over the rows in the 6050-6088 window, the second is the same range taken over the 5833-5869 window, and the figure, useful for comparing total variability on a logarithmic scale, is -3.87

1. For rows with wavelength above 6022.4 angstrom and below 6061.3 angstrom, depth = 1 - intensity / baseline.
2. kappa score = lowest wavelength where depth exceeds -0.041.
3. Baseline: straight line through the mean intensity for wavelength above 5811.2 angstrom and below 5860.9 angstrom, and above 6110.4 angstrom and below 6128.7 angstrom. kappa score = 6023.06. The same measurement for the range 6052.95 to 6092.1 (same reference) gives 6053.65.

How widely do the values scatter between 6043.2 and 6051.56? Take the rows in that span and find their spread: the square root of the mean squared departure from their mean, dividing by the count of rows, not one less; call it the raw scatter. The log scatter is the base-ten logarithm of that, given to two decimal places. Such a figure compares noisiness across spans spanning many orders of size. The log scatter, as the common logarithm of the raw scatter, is 0.39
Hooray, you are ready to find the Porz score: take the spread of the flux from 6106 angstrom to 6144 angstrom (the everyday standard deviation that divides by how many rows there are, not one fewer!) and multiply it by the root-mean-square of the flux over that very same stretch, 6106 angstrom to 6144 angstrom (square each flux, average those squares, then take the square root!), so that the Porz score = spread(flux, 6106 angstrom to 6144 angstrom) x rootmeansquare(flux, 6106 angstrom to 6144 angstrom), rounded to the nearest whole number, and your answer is 476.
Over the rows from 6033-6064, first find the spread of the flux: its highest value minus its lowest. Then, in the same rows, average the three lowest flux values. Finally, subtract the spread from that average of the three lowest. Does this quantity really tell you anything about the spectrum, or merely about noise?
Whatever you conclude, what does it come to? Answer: 63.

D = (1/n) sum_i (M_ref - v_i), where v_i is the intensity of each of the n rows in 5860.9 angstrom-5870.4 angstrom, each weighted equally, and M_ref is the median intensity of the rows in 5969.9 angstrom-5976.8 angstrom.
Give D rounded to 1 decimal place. 1.7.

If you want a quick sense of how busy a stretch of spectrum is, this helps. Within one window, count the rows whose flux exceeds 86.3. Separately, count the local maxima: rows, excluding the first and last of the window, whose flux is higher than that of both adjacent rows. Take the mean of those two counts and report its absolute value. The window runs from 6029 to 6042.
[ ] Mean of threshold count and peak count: 5.00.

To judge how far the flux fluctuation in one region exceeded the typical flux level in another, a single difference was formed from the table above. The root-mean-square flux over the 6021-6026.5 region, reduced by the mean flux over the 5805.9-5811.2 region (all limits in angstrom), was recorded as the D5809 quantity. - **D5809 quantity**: -10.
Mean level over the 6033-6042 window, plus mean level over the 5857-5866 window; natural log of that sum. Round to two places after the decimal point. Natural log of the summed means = 5.19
